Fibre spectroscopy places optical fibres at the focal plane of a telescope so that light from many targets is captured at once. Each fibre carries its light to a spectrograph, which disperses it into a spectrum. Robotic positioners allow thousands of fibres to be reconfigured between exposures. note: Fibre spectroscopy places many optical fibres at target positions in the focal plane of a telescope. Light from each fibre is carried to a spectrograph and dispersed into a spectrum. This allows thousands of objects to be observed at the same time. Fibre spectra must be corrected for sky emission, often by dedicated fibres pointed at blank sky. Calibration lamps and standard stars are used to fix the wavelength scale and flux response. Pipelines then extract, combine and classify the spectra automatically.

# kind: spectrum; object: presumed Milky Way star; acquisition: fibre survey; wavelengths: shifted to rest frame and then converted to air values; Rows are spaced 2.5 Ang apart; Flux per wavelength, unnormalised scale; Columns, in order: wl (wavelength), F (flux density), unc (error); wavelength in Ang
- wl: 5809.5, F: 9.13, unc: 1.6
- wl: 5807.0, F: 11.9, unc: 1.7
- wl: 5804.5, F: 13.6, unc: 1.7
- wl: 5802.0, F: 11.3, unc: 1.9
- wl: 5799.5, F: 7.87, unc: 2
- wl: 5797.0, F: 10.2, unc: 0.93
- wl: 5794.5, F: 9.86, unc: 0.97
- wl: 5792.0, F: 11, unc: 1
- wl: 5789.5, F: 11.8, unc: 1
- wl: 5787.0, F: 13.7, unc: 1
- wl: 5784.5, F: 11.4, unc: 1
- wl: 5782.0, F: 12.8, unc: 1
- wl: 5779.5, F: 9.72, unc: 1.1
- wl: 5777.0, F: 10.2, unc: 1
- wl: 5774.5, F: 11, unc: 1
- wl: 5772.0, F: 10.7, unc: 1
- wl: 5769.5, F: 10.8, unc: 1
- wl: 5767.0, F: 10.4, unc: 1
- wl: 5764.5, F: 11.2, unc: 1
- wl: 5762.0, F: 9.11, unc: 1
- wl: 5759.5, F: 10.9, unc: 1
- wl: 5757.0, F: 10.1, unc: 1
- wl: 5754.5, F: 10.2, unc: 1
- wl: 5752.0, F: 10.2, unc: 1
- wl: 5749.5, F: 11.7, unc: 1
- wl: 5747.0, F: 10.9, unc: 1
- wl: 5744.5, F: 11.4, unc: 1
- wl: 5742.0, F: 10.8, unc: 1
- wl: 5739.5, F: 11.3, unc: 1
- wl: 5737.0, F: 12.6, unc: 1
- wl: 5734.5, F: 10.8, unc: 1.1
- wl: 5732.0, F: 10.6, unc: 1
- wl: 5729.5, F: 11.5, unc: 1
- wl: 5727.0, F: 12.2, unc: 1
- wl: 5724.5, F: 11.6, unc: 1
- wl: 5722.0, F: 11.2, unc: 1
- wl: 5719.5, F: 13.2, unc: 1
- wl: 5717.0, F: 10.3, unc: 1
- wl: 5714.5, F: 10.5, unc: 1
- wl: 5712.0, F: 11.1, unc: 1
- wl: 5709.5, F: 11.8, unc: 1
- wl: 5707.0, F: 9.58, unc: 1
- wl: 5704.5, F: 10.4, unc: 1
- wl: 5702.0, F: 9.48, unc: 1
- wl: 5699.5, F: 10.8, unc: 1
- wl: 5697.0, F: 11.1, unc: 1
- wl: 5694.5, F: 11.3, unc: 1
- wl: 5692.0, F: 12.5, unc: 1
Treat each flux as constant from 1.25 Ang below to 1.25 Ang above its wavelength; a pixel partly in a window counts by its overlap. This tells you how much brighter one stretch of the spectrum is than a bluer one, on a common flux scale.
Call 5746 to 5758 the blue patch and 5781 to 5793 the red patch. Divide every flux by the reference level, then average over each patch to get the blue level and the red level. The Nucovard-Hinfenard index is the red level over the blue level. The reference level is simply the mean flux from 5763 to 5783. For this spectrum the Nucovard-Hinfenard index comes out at 1.14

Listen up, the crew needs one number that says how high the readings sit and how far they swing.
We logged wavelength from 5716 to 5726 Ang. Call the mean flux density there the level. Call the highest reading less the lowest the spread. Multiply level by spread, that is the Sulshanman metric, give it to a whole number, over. 34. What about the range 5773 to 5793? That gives 46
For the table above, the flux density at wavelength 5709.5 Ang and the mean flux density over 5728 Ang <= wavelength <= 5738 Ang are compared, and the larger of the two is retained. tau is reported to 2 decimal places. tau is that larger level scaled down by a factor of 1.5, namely 7.87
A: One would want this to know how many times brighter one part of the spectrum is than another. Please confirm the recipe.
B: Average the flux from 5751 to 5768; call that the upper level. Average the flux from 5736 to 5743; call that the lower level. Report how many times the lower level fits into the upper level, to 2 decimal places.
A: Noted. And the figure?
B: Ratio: 0.89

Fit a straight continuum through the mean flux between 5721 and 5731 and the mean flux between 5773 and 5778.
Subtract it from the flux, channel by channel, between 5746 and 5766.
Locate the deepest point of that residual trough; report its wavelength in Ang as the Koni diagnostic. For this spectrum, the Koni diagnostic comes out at 5762.0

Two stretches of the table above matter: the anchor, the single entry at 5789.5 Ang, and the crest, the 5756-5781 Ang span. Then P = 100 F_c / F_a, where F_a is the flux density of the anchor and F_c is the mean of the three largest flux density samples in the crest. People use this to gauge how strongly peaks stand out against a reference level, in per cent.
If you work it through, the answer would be 94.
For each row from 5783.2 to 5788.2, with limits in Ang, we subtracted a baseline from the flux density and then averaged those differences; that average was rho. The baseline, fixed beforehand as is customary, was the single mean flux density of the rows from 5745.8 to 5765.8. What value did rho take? 2.0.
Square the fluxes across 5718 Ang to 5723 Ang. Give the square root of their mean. 12.2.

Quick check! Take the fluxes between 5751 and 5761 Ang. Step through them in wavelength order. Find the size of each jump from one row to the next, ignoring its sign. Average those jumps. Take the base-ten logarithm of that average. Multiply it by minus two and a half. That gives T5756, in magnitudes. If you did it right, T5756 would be 1.3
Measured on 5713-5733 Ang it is -0.1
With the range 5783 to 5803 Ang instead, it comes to -0.6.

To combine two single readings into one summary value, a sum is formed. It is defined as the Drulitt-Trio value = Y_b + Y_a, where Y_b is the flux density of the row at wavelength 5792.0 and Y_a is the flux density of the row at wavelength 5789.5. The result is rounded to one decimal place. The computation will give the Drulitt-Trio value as 22.8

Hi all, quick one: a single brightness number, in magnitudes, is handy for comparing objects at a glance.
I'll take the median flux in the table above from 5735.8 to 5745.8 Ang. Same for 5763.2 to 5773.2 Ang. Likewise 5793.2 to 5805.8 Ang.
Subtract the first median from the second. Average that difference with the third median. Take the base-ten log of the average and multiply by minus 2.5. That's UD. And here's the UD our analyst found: -1.70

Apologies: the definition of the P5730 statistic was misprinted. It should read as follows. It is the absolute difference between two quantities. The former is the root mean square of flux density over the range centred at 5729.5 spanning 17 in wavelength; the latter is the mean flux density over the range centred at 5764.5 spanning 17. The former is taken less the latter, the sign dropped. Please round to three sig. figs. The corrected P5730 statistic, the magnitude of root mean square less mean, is 1.06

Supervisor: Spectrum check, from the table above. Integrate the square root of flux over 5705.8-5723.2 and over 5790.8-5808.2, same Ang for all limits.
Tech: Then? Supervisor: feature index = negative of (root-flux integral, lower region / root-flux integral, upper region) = -1.015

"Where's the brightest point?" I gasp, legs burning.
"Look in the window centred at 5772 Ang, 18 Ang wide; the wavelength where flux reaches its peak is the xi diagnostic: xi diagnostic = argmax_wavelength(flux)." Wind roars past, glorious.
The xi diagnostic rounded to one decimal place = 5764.5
